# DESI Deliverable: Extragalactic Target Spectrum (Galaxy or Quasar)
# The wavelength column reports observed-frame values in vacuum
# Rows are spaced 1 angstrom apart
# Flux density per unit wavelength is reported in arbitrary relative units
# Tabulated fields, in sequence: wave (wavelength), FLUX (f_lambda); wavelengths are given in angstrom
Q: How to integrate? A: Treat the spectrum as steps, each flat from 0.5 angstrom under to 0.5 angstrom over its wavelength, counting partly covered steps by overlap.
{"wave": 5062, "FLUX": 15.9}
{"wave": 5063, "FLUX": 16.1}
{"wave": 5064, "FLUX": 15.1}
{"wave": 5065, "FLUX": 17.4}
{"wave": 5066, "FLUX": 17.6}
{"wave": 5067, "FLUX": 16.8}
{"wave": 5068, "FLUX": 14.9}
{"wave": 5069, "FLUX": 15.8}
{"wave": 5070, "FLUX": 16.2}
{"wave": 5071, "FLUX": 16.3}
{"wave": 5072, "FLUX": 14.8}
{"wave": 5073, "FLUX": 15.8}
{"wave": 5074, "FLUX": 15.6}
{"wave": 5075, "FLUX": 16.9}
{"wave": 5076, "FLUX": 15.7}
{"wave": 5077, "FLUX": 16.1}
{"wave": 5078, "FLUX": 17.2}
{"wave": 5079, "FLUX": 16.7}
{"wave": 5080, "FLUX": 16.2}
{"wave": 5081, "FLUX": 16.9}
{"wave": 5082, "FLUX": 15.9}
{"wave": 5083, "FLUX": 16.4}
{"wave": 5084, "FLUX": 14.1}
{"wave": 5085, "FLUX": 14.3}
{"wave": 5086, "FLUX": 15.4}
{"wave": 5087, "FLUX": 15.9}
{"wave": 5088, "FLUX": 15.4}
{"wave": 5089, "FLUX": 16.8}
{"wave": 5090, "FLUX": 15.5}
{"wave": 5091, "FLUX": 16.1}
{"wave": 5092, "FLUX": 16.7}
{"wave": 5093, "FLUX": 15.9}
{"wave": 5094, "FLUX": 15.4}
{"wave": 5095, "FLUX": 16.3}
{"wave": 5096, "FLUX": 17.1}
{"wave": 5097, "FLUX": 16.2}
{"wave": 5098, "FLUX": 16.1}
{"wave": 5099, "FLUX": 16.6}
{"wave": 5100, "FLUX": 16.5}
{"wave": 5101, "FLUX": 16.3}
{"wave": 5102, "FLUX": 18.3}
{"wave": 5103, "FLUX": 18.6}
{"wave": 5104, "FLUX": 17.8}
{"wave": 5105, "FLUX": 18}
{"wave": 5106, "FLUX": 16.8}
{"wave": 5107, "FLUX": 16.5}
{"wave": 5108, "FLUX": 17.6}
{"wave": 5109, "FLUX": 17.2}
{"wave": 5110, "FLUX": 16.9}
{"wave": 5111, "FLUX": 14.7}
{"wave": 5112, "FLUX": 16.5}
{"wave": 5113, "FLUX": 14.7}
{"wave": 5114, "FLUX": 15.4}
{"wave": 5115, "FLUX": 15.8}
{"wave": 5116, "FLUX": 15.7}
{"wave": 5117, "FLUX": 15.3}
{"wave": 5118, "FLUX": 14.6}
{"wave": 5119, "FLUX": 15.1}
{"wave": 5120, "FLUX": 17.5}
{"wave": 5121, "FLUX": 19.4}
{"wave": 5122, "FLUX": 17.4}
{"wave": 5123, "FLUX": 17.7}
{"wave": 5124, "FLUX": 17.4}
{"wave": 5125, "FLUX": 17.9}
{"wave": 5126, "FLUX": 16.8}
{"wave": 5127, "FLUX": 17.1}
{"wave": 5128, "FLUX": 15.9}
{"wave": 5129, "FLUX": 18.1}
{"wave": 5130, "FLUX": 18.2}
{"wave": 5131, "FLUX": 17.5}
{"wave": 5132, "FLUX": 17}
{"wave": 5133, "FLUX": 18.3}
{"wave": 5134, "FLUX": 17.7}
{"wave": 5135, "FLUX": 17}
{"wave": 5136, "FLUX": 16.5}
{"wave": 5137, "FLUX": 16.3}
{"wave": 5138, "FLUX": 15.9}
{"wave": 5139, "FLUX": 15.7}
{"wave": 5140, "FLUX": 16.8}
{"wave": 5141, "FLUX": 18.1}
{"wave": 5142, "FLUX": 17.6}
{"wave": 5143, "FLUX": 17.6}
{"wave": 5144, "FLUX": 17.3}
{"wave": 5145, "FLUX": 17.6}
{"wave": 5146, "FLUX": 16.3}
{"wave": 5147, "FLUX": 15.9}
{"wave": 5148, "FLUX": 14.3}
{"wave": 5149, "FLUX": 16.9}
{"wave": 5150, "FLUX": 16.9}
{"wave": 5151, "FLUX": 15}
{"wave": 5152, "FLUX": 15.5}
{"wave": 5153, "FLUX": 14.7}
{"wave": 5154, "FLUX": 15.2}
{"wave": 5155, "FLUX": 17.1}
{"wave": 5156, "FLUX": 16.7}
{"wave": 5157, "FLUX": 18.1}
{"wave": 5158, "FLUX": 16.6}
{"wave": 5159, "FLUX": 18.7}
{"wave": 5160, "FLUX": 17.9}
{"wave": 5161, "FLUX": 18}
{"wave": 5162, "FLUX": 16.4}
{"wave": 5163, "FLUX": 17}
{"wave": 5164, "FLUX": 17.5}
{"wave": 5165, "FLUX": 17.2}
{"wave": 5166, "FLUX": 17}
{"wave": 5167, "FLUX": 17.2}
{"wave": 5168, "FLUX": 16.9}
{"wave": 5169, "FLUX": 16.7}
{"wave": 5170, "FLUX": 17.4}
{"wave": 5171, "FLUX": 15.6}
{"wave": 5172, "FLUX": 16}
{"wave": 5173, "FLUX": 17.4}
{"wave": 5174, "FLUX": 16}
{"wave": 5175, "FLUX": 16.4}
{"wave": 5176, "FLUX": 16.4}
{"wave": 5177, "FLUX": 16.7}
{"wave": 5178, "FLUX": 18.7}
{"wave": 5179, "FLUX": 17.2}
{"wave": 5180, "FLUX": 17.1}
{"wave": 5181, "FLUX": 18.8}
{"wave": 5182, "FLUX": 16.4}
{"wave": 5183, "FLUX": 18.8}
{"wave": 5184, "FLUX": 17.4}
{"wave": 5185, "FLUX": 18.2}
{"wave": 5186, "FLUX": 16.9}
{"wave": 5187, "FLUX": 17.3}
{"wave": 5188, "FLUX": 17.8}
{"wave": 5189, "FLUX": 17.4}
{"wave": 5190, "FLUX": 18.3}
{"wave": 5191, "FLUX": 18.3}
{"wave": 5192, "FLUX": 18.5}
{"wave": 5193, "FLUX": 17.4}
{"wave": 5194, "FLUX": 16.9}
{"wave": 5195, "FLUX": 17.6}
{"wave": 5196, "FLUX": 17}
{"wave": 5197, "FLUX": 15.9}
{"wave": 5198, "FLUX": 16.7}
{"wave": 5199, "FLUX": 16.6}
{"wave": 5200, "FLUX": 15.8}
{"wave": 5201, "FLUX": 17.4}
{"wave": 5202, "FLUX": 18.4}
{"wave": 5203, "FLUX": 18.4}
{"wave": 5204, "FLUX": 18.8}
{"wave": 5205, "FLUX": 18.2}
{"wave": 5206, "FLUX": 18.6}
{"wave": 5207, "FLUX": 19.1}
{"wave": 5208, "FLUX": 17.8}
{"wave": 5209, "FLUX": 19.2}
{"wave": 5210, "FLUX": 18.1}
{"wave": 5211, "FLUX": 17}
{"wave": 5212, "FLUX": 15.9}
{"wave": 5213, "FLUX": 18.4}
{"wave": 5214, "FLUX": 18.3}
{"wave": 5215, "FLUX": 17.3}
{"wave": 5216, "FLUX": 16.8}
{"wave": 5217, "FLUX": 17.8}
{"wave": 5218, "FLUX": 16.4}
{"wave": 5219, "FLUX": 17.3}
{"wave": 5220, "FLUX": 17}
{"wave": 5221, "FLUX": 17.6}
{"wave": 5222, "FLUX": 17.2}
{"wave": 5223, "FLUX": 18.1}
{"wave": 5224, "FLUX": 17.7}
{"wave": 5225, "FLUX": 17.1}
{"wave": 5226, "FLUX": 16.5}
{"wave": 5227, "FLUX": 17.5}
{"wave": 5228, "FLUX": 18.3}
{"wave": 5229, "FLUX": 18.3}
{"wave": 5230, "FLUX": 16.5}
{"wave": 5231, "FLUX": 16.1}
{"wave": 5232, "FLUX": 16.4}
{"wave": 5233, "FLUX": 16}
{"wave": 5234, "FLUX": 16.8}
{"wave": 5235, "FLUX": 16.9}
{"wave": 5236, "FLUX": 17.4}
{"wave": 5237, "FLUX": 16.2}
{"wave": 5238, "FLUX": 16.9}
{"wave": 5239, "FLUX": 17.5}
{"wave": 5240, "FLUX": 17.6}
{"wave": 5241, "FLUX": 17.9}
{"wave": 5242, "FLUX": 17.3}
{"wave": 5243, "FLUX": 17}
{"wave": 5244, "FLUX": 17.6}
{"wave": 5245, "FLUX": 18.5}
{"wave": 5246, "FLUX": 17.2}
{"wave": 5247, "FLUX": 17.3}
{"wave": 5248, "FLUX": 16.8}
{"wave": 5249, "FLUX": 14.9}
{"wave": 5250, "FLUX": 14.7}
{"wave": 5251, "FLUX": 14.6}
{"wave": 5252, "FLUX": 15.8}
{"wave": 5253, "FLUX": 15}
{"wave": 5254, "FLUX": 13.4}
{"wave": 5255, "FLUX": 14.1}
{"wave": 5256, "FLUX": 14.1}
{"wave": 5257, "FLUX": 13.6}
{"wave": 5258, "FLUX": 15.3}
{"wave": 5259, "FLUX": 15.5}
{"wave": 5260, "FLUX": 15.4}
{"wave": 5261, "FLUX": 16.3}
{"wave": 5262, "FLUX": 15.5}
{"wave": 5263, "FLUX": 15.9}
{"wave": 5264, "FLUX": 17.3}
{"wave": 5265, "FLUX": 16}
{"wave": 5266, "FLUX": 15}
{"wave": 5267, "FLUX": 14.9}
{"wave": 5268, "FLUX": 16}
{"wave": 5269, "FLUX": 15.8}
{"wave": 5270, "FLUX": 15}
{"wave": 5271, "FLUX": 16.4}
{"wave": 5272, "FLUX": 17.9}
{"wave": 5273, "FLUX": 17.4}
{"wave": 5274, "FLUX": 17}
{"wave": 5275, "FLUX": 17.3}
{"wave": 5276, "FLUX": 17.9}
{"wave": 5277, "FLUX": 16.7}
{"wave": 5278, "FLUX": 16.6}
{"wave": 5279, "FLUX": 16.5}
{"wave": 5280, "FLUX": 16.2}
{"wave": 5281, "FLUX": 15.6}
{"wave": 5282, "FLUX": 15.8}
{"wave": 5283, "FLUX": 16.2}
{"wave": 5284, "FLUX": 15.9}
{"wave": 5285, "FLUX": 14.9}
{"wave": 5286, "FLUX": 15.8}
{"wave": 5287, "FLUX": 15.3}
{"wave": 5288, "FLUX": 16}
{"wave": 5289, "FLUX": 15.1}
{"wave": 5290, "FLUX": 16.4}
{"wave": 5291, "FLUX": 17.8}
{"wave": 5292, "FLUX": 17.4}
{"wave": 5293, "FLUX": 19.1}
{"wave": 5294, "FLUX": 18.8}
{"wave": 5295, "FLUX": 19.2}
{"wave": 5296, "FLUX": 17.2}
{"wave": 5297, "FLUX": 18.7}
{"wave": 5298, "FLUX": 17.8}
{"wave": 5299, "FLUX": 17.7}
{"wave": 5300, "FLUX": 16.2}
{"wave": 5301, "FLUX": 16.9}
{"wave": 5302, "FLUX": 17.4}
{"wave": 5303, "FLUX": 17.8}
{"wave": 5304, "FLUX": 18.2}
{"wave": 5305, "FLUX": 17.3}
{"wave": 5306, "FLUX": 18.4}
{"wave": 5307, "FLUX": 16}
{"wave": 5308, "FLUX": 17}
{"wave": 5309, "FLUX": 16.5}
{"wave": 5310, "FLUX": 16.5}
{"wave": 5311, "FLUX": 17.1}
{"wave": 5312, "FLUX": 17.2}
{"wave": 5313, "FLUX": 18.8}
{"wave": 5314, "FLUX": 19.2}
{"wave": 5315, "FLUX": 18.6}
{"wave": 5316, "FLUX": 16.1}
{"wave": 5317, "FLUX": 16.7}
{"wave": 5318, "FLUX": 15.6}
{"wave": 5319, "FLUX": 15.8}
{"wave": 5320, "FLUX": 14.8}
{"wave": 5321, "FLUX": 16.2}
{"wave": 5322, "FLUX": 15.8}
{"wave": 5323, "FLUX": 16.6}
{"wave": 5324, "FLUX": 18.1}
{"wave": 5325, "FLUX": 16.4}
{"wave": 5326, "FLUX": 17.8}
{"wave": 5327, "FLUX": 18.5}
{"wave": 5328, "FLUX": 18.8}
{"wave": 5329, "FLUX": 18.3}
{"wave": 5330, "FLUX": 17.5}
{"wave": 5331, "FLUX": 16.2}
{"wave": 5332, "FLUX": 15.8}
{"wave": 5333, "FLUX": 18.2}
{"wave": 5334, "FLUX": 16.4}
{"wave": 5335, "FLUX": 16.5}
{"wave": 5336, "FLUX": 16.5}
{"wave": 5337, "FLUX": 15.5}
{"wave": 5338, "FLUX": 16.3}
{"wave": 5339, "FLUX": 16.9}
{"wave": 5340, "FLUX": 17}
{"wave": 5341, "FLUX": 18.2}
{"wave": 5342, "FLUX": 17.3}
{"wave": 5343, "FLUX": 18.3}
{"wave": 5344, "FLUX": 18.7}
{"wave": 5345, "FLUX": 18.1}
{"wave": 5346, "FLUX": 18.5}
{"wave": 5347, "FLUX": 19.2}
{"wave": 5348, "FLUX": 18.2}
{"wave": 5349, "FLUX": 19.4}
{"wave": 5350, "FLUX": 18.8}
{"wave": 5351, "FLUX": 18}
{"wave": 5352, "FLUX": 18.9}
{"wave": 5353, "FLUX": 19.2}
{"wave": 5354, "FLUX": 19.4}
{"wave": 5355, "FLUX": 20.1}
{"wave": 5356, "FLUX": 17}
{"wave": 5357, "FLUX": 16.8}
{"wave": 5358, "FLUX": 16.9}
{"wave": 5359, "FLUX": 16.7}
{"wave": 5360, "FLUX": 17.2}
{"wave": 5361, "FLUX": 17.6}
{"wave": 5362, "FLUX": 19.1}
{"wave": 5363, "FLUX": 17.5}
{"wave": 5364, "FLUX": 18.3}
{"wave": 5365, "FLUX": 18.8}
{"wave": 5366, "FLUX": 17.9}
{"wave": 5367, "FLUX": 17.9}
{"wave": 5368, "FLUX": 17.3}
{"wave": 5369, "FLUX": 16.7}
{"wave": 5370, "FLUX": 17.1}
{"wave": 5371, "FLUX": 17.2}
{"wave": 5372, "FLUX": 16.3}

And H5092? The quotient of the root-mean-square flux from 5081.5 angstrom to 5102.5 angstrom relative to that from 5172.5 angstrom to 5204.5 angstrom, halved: 0.461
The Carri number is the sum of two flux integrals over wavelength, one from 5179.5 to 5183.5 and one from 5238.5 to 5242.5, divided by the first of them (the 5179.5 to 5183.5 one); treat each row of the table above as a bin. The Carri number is 1.99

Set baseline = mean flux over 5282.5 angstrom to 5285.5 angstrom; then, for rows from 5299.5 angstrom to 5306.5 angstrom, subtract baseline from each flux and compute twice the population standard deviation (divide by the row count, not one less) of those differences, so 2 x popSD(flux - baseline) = 1.4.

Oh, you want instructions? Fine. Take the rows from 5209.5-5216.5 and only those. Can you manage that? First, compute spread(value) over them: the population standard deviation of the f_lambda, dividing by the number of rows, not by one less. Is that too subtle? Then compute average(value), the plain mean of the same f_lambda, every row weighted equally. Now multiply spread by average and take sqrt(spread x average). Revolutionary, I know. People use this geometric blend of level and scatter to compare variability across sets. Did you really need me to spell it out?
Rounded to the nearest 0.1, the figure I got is 3.9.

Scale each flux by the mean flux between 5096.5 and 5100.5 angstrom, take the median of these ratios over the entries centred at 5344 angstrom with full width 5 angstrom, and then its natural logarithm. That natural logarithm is 0.11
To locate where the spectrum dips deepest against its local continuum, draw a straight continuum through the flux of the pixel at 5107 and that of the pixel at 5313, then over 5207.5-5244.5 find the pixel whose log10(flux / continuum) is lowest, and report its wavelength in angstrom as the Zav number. 5233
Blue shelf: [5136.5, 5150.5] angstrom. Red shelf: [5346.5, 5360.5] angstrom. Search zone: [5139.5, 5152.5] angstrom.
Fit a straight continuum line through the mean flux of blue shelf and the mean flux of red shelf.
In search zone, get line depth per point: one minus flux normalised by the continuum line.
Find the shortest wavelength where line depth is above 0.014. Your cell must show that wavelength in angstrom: 5146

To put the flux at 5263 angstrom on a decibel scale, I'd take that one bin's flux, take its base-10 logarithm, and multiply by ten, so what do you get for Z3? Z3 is 12.0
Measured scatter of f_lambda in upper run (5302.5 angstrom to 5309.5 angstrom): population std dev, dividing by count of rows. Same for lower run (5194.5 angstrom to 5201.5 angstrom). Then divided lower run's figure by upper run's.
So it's 0.78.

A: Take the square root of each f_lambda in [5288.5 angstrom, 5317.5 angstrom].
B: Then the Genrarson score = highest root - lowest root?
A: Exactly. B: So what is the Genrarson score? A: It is 0.50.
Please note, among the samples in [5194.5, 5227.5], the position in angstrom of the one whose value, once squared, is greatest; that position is 5209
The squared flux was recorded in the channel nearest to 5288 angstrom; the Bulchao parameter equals 256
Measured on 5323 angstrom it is 276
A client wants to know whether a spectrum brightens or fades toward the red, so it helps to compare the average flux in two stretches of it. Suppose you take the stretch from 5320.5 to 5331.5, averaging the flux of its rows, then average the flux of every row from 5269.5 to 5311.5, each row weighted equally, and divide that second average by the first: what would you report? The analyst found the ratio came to 0.98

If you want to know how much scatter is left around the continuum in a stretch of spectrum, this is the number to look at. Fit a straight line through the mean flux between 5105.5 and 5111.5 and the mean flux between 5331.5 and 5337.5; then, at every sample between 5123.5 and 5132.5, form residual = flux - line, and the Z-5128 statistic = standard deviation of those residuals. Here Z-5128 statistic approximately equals 0.7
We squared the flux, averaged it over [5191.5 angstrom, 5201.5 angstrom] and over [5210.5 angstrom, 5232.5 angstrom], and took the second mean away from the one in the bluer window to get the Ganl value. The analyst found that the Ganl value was -9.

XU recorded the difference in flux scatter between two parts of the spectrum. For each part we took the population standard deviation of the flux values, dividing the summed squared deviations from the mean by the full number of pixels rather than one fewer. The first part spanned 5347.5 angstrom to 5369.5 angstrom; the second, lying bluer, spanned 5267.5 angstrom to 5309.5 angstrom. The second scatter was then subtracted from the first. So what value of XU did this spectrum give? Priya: -0.12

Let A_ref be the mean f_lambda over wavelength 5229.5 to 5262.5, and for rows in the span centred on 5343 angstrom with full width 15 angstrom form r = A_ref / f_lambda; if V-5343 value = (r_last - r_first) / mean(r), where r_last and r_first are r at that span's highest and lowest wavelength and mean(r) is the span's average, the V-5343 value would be -0.13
